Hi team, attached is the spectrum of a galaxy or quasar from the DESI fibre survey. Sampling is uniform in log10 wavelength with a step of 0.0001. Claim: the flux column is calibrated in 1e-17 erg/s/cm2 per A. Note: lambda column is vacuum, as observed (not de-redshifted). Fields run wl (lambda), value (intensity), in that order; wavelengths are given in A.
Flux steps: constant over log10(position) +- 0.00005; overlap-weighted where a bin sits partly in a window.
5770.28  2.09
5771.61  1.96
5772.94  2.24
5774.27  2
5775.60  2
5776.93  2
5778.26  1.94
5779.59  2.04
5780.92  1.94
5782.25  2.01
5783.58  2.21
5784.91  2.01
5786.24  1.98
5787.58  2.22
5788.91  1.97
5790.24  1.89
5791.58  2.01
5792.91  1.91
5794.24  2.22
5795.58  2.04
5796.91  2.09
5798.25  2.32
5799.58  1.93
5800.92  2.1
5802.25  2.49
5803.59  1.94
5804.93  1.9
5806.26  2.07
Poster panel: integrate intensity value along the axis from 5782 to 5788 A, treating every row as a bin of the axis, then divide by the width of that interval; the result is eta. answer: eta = 2.09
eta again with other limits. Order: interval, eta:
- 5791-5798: 2.07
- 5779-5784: 2.04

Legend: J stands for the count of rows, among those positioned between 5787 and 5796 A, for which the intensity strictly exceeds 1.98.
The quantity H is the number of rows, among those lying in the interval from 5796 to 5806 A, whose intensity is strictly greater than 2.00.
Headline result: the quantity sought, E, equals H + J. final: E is 8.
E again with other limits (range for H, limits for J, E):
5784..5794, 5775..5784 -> 8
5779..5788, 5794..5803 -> 11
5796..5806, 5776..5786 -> 9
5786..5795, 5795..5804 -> 8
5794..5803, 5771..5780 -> 11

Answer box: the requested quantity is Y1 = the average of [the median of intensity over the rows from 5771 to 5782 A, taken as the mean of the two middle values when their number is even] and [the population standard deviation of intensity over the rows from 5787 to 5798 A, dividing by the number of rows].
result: 1.06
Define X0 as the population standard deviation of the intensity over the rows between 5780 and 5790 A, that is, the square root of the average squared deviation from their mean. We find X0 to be 0.108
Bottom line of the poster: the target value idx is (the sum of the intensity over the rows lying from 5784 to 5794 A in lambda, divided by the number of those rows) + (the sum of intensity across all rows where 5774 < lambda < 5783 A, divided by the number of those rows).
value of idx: 3.99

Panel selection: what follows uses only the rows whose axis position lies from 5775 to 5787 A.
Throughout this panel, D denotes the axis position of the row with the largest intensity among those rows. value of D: 5783.58 A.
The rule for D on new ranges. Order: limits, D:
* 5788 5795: 5794.24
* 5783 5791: 5787.58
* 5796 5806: 5802.25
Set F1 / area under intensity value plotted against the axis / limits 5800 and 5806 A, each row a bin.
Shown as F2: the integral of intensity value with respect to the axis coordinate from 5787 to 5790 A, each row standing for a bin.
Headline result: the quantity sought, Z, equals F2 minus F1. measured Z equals -6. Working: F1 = 12.6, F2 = 6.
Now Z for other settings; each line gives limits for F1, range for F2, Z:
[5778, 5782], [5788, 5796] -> 8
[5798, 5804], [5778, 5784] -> -1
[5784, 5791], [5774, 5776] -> -10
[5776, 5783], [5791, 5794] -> -8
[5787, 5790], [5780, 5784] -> 2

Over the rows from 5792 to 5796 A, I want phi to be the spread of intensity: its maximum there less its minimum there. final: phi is 0.31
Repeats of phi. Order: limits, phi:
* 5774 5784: 0.27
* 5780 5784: 0.27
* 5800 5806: 0.59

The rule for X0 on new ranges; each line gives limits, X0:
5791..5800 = 0.139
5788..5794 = 0.048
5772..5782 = 0.095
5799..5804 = 0.227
